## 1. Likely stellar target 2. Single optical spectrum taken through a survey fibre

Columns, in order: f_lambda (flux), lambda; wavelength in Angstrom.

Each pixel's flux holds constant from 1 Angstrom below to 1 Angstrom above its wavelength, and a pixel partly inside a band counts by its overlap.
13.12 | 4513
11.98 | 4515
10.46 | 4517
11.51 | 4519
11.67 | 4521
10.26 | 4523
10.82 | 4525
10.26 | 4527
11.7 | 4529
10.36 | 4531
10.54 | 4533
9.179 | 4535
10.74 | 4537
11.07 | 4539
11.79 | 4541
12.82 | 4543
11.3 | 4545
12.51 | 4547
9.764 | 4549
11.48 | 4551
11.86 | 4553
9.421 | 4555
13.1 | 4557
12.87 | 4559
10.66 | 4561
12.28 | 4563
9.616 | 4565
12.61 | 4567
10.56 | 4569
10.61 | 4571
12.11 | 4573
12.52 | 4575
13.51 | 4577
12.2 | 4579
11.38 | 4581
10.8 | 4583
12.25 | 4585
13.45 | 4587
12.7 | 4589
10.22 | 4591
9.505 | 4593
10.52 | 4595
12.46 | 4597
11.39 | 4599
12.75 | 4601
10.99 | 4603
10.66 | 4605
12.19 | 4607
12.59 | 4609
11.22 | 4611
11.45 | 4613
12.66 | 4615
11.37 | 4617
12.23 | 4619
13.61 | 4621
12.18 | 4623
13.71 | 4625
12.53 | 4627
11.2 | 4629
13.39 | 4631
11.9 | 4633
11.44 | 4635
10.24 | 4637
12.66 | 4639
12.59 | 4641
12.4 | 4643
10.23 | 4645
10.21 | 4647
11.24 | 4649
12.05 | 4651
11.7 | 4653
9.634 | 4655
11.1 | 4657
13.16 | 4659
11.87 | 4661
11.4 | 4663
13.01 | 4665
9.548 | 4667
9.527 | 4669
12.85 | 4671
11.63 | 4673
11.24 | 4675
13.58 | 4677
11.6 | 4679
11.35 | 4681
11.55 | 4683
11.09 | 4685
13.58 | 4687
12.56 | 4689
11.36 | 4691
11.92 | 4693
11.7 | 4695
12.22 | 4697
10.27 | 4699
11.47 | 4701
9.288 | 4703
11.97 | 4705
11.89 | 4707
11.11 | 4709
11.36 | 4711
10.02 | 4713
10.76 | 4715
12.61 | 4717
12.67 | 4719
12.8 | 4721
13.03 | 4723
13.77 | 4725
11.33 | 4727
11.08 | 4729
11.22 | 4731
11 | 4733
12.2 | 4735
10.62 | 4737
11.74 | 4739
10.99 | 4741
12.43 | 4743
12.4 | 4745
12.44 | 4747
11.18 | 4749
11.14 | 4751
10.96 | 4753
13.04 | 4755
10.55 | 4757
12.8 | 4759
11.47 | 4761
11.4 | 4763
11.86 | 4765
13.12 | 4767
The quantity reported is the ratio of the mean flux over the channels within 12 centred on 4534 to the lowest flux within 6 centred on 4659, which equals 0.95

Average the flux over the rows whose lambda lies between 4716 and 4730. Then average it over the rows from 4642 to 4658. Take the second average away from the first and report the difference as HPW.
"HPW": 1.4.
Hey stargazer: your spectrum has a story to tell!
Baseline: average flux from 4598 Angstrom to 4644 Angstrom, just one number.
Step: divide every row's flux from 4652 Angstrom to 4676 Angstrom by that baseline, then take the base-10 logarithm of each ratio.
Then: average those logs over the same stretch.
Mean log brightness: -0.027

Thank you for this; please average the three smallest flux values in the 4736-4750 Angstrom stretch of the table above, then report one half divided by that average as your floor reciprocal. 0.0457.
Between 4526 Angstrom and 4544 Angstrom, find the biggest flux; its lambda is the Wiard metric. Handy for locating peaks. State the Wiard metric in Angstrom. 4543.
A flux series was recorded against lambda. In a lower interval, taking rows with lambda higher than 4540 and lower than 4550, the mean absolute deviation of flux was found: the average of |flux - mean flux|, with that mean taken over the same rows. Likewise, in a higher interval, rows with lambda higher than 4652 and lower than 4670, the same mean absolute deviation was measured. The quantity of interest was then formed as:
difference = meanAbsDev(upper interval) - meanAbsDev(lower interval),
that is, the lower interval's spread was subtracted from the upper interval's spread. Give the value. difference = 0.24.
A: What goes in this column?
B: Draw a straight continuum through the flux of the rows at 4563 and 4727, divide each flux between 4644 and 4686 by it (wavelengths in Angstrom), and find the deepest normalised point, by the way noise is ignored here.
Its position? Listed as 4669 Angstrom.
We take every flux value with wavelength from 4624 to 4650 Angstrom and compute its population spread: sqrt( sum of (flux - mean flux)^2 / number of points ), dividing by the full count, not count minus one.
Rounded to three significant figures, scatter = 1.13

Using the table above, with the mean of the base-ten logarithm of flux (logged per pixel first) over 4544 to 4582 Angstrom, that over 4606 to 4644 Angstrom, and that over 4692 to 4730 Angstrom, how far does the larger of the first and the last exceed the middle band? -0.021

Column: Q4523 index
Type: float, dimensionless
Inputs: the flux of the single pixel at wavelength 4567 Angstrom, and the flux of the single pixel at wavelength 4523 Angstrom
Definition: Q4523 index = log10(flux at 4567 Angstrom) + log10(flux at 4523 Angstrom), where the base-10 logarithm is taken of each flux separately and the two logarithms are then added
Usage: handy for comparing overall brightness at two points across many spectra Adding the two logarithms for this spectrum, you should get 2.11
